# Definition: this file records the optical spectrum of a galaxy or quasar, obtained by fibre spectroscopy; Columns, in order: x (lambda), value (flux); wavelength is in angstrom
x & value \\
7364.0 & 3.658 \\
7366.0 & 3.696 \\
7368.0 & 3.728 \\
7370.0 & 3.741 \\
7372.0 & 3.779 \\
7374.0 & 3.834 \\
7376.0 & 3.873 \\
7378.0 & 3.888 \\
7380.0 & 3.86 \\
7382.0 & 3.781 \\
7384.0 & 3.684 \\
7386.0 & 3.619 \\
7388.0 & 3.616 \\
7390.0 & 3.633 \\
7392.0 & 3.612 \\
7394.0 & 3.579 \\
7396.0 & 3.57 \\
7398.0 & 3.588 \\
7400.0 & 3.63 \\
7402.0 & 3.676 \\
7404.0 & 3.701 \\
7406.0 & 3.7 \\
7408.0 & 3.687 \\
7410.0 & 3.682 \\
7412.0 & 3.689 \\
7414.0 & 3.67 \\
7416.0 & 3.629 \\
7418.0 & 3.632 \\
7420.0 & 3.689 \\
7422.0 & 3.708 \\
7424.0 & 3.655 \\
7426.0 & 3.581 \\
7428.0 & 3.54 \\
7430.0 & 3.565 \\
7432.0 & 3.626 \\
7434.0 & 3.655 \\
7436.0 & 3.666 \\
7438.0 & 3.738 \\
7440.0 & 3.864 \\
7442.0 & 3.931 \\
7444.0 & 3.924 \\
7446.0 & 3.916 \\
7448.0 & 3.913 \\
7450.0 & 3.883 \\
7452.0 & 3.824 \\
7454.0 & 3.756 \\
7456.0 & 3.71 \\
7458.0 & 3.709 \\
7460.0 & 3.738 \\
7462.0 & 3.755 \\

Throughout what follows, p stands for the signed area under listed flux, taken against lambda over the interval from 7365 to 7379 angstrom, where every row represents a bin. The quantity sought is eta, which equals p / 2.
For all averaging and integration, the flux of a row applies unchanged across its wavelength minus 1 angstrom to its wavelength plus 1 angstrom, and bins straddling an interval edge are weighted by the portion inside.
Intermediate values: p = 53.1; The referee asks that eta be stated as 26.5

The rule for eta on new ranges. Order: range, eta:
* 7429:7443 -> 26.0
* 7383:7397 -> 25.3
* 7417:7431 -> 25.4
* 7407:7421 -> 25.7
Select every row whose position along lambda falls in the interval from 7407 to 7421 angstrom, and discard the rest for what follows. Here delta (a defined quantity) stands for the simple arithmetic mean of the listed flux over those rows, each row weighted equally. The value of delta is 3.67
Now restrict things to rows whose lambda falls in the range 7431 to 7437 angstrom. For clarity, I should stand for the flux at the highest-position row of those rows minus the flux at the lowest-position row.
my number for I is 0.040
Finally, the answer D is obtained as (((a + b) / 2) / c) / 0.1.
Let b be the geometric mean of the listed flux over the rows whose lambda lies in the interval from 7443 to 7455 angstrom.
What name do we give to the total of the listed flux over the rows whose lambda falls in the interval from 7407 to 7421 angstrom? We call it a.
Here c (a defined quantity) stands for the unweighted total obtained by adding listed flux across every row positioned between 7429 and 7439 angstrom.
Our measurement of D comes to 8.1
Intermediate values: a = 26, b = 3.87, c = 18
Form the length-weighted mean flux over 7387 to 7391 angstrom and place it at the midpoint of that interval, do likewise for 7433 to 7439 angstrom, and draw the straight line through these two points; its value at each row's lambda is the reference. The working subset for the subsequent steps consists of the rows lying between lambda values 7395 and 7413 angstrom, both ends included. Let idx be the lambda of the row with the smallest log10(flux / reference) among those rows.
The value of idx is 7396.0 angstrom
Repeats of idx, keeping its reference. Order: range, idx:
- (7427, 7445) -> 7428.0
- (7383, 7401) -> 7396.0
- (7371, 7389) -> 7388.0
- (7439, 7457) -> 7456.0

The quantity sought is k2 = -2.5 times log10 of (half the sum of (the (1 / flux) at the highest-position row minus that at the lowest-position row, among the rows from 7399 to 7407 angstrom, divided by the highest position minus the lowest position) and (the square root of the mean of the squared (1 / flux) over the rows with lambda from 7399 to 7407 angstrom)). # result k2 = 2.170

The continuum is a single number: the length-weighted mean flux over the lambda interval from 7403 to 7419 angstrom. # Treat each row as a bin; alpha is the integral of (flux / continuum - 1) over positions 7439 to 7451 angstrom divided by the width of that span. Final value 0.06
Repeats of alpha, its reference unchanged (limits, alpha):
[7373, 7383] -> 0.05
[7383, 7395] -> -0.01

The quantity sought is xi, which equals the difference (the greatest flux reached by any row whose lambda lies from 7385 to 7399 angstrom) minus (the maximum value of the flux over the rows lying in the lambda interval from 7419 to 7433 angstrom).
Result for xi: -0.1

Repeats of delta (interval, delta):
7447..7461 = 3.79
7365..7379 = 3.79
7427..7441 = 3.66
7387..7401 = 3.60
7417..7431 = 3.62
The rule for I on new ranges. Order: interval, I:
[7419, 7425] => -0.034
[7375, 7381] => -0.013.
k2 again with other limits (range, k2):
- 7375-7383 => 2.212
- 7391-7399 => 2.138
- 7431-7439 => 2.170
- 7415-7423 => 2.166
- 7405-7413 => 2.169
